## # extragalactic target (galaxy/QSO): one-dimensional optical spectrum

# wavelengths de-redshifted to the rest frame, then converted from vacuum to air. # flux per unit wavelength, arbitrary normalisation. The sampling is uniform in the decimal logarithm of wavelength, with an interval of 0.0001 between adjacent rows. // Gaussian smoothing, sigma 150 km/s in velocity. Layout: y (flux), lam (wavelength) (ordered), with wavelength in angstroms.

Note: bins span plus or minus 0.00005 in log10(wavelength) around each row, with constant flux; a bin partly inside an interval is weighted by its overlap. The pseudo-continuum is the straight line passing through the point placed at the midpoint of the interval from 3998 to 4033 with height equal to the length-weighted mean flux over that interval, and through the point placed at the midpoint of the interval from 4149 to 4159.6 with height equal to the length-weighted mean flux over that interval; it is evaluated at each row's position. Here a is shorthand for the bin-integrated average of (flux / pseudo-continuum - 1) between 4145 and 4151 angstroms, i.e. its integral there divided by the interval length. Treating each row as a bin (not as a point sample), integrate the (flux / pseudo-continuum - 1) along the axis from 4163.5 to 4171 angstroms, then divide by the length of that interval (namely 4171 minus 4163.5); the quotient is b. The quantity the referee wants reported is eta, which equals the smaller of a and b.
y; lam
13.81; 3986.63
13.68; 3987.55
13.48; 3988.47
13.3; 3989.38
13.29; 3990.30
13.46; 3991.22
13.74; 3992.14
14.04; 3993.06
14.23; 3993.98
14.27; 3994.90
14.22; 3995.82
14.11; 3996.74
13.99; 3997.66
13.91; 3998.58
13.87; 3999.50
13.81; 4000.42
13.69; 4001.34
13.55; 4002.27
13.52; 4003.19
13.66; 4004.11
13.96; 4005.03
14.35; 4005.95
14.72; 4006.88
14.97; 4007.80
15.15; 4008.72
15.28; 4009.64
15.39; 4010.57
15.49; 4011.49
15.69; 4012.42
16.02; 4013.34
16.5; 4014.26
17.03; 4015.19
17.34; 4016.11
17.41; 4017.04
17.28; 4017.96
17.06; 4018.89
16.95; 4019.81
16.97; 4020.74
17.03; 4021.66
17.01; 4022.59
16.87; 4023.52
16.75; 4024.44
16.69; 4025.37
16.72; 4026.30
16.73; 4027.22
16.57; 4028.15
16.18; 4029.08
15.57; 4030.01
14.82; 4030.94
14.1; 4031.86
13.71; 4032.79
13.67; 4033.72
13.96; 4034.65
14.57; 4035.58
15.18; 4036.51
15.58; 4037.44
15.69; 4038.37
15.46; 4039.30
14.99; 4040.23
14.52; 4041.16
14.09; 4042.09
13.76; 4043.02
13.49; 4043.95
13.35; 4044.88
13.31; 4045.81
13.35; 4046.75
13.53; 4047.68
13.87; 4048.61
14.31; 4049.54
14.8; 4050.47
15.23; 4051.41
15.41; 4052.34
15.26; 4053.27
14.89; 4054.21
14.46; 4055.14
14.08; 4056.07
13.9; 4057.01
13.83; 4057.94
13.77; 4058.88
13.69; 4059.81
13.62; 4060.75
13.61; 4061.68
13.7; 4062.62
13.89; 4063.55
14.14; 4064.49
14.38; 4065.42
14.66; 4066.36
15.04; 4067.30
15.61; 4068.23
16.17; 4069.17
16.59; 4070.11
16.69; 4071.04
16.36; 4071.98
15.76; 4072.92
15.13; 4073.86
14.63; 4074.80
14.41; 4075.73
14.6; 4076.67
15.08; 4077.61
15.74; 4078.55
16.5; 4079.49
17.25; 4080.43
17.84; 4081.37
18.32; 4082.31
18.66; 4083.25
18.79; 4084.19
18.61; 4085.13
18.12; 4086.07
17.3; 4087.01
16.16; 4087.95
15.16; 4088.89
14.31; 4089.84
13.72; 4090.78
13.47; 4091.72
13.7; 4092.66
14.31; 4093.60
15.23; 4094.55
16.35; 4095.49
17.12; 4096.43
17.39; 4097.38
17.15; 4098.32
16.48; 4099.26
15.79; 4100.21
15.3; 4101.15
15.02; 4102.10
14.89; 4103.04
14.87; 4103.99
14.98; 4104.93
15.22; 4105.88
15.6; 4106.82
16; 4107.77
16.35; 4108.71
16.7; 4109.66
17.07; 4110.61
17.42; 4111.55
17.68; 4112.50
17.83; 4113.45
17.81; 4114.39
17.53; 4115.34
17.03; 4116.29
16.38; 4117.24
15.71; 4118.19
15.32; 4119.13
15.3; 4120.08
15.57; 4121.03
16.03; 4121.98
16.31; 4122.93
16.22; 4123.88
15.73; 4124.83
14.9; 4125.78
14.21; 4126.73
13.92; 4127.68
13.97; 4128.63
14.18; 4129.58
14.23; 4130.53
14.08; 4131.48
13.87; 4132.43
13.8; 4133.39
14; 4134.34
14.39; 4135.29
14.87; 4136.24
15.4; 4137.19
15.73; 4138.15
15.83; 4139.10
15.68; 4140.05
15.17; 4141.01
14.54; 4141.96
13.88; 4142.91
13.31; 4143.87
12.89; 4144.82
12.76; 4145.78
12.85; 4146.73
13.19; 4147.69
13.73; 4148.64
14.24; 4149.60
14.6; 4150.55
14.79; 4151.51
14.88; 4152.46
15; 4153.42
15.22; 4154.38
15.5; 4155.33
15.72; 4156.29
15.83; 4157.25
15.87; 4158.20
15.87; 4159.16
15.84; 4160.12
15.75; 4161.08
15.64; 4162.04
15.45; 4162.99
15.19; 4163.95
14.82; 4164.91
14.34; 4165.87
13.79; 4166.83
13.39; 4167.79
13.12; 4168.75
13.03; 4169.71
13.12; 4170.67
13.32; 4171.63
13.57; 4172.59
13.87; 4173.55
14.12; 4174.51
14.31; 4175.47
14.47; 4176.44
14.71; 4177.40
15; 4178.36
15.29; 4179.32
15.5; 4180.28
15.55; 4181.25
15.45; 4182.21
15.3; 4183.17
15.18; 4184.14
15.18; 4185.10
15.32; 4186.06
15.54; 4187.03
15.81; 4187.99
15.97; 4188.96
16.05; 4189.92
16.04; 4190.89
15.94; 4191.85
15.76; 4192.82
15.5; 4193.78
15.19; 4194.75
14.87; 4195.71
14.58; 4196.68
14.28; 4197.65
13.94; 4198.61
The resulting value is -0.11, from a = -0.11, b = -0.087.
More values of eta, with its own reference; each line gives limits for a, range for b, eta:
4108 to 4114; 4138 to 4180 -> -0.04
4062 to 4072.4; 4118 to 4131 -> -0.02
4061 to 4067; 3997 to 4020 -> -0.09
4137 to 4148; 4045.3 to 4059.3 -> -0.08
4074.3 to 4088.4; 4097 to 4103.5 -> 0.04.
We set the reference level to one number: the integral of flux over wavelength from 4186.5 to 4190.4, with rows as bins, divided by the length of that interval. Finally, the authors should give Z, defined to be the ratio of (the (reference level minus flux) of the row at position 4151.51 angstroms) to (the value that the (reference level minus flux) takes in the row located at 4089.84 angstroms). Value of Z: 0.7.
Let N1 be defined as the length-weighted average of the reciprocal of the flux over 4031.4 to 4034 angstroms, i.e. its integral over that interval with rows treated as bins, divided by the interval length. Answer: 0.072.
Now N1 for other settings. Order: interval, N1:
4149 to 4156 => 0.067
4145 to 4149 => 0.076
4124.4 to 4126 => 0.065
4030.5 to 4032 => 0.069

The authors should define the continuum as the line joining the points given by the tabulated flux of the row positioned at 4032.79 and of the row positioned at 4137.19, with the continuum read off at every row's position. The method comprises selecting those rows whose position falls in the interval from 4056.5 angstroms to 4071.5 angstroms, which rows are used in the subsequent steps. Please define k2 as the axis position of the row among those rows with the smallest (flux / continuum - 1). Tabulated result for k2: 4061.68 angstroms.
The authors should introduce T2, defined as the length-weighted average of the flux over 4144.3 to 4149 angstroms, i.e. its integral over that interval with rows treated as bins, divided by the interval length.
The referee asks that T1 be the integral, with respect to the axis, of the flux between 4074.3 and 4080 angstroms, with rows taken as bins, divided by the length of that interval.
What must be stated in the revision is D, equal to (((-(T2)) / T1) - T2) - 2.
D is -15.9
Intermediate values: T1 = 15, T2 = 13.1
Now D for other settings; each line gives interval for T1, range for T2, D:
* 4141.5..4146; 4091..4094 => -16.9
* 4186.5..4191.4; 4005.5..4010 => -17.8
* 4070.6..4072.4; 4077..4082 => -19.5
